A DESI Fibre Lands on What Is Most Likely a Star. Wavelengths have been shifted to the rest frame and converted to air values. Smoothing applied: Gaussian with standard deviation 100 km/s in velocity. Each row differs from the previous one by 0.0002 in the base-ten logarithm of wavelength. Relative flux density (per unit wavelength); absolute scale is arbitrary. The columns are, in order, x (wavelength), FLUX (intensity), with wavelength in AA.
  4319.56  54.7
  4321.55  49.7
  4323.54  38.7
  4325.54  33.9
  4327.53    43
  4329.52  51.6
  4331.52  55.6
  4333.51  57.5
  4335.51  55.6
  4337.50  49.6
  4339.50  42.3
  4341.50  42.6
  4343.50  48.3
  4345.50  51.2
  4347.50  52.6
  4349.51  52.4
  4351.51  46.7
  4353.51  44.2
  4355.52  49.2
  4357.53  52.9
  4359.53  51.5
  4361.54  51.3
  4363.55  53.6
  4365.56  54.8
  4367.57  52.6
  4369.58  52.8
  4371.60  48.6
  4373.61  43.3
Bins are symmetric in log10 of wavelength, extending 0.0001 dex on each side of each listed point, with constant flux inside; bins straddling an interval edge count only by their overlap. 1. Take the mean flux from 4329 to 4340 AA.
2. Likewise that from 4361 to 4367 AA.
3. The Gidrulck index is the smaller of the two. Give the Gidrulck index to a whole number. 52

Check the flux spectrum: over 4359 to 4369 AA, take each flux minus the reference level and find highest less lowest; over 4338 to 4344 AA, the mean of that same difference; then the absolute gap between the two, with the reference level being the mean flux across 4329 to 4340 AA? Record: 11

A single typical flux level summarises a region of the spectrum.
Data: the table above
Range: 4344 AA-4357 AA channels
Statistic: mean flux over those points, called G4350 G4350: 49.4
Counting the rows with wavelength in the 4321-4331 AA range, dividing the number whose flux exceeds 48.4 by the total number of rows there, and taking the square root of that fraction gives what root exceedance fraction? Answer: 0.63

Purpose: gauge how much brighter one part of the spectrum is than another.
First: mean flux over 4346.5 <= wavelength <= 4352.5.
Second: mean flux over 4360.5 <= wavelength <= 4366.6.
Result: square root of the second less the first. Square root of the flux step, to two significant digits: 1.6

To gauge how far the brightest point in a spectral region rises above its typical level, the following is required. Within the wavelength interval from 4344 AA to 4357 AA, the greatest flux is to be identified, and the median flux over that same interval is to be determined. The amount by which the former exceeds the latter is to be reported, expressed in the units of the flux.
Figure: 2.40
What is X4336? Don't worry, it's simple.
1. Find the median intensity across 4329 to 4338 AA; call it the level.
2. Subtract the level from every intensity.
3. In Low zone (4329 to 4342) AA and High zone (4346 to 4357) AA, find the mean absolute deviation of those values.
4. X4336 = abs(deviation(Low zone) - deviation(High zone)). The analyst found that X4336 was 2.16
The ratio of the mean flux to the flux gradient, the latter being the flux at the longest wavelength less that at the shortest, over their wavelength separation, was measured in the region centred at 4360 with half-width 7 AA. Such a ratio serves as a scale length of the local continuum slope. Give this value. 58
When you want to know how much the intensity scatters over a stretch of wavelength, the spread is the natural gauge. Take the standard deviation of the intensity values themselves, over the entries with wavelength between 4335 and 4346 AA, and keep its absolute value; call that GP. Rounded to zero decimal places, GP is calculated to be 5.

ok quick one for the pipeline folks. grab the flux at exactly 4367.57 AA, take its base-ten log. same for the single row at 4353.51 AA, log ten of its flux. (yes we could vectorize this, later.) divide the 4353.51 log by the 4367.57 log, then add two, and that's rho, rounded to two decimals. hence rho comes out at 2.96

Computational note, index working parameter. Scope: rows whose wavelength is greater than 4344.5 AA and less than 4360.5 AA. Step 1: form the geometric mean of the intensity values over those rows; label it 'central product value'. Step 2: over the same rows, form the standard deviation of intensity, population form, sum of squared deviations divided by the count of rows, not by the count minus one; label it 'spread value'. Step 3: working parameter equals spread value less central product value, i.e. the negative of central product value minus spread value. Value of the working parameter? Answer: -47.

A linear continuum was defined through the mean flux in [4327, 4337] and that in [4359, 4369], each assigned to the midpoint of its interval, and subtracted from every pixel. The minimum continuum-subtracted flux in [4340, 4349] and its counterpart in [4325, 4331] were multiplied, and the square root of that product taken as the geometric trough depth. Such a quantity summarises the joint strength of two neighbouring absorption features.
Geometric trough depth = 14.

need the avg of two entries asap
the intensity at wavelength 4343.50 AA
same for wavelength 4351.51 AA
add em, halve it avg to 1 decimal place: 47.5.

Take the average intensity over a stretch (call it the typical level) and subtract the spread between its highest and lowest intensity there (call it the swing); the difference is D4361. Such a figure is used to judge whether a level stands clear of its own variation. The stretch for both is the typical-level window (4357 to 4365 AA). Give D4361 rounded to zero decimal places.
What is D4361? 50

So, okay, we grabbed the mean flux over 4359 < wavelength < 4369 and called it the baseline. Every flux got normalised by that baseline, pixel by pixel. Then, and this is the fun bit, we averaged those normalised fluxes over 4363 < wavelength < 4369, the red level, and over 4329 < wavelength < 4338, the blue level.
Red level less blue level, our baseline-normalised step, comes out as -0.01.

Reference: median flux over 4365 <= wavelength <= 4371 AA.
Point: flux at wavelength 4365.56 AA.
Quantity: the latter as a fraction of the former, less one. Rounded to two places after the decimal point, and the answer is 0.04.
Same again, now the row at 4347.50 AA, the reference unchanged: 0.00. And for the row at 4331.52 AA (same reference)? 0.05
